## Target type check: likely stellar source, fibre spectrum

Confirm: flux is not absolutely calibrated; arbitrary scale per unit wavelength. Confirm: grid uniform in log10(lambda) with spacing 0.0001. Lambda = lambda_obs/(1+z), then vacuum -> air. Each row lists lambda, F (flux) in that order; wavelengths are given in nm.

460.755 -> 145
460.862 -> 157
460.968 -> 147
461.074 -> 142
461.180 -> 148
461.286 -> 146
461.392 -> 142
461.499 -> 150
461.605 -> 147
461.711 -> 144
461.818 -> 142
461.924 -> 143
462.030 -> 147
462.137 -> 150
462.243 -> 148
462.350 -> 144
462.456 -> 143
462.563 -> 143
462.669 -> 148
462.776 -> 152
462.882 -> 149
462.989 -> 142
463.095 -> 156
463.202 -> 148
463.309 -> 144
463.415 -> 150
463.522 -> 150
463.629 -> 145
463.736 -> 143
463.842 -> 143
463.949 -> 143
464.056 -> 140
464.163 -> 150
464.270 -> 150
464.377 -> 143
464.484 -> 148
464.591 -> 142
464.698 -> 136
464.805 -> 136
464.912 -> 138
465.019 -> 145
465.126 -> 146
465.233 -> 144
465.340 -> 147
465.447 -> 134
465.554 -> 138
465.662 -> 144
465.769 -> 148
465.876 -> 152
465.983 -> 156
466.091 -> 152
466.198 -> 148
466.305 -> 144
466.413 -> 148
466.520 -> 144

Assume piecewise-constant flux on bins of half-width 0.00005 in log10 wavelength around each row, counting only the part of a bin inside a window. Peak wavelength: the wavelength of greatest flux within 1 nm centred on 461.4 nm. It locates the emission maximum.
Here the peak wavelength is 461.499 nm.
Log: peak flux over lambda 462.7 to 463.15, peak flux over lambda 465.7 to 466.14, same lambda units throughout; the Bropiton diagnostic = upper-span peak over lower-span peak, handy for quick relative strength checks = 1.00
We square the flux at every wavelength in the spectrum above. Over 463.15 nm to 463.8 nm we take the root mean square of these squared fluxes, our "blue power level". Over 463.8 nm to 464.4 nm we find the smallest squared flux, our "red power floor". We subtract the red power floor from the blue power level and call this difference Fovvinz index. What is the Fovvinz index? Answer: 1935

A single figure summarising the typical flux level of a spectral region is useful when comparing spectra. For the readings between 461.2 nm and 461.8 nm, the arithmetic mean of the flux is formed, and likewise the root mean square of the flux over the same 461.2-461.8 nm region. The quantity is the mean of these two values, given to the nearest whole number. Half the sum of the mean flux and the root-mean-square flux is 146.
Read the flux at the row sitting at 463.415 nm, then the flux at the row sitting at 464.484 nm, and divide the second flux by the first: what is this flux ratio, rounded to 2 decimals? 0.99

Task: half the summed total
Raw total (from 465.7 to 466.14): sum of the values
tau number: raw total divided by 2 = 304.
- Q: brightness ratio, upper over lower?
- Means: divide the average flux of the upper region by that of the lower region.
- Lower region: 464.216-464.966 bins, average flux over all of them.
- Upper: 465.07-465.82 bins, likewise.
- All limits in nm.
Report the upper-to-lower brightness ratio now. 1.008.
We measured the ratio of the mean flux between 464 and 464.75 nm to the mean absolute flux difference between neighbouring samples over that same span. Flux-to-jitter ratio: 25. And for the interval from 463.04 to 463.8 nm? 36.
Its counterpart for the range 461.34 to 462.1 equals 41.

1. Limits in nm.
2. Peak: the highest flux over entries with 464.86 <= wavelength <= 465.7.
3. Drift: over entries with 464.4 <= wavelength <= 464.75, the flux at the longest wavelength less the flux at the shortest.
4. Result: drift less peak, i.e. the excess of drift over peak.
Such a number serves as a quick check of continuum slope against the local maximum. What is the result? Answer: -159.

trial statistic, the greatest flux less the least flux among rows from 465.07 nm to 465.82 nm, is 14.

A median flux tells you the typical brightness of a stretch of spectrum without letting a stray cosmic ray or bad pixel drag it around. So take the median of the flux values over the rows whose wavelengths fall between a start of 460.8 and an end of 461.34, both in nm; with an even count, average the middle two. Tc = 147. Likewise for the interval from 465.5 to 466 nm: 148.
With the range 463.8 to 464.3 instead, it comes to 143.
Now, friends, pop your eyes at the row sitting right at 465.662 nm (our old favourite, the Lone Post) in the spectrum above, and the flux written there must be 144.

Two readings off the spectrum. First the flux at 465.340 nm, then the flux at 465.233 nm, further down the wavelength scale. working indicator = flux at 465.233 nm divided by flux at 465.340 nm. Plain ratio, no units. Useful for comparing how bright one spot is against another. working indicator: 0.98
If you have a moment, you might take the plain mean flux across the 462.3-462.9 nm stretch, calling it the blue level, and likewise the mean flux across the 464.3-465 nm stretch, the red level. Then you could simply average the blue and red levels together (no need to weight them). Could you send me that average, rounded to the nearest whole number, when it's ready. 144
